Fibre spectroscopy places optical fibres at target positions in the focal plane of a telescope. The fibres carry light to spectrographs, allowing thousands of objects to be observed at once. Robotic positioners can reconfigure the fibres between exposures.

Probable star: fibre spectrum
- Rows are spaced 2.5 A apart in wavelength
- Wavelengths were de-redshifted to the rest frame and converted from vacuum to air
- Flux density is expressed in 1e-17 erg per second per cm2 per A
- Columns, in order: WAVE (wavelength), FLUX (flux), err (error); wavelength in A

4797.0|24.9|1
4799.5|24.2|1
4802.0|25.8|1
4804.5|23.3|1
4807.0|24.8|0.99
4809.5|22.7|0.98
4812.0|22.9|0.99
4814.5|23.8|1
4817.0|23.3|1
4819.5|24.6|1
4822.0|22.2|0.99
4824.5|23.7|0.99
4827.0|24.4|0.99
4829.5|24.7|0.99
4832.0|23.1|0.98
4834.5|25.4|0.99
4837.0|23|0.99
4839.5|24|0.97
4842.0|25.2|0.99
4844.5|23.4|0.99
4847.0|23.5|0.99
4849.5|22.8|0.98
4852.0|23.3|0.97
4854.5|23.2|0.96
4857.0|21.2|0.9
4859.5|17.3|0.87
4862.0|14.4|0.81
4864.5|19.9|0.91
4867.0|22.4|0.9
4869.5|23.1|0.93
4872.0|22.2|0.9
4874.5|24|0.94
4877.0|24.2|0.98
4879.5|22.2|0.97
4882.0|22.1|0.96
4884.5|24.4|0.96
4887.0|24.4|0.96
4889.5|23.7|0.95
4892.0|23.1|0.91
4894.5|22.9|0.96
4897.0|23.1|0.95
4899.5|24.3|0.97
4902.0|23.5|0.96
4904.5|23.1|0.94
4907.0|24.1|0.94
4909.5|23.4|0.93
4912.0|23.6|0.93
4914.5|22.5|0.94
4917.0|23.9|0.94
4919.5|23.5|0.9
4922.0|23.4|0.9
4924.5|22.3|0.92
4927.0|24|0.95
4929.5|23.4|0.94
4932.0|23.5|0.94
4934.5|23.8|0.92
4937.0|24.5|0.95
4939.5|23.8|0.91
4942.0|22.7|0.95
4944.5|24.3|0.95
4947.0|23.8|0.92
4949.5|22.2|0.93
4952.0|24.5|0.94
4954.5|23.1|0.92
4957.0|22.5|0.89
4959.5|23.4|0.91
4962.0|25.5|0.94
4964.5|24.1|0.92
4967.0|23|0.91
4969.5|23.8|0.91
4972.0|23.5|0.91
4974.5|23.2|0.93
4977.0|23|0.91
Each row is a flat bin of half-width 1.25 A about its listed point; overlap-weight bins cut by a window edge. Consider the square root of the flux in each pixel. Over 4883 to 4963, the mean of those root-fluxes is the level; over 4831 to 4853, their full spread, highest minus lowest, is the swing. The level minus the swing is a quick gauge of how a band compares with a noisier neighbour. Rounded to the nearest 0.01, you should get 4.59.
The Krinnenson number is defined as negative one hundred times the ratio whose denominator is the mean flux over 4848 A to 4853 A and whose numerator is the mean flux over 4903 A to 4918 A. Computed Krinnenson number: -102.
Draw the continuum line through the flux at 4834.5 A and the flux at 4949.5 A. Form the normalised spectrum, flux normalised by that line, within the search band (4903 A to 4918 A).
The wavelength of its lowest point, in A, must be 4914.5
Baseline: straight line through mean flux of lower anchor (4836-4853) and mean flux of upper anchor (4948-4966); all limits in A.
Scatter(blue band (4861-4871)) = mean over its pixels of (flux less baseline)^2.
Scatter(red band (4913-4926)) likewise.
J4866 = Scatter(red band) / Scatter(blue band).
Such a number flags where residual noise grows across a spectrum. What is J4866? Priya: 0.0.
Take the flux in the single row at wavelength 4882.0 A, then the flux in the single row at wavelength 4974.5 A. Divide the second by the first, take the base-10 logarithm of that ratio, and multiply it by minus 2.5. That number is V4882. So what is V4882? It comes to -0.05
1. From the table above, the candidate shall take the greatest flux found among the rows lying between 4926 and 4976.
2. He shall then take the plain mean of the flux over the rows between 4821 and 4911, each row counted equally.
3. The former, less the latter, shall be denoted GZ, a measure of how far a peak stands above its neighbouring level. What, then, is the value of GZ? 2.6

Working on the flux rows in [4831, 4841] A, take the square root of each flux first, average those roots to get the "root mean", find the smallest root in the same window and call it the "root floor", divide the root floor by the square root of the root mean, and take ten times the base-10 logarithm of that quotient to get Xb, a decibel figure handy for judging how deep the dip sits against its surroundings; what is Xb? 3.36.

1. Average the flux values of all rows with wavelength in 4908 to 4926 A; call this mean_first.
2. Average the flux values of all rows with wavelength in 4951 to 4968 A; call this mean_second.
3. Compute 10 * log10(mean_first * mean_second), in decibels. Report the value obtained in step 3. 27.4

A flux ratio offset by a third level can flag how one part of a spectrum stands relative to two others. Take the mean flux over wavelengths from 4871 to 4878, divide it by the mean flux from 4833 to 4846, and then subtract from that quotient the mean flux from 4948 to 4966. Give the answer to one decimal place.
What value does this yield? -22.6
